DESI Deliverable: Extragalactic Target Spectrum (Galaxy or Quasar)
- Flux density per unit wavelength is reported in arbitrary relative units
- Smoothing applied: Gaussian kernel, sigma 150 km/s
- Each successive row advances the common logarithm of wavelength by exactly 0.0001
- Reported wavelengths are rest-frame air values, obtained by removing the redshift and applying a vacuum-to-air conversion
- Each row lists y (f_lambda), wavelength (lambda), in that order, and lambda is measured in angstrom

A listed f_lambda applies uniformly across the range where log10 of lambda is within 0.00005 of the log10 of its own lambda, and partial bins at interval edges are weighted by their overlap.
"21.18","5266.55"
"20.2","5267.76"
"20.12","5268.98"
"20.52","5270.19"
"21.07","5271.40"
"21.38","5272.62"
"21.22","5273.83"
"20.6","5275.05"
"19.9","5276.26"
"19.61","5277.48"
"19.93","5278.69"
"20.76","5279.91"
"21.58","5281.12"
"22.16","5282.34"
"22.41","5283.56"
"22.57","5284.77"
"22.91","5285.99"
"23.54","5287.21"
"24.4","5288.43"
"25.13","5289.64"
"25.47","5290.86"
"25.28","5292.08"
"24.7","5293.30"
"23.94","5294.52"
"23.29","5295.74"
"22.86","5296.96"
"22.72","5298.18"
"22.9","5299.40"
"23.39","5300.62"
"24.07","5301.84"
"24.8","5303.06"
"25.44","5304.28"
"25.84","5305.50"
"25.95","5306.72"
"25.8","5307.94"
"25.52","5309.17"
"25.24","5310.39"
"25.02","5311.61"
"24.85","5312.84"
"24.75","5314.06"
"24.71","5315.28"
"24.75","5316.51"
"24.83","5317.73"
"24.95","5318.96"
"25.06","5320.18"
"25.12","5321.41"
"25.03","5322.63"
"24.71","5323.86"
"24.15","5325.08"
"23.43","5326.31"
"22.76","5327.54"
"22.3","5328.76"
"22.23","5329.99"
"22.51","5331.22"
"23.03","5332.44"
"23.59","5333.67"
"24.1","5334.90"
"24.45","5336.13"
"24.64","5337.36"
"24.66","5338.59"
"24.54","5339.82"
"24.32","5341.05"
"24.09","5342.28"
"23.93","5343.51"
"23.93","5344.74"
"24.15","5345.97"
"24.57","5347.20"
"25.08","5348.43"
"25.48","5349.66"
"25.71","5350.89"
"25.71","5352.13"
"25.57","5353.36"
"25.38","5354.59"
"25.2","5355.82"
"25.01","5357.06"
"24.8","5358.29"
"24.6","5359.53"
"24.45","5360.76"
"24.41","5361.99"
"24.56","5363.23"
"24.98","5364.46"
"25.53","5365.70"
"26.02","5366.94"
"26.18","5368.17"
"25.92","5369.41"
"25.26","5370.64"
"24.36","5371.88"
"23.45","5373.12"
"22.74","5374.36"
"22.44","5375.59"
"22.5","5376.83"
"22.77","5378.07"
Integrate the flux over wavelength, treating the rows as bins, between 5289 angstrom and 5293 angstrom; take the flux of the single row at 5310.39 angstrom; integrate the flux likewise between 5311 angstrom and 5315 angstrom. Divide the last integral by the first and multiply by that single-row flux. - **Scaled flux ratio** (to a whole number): 25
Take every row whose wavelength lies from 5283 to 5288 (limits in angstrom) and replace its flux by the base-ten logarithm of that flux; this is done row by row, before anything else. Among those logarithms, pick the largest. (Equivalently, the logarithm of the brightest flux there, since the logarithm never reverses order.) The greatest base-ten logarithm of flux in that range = 1.37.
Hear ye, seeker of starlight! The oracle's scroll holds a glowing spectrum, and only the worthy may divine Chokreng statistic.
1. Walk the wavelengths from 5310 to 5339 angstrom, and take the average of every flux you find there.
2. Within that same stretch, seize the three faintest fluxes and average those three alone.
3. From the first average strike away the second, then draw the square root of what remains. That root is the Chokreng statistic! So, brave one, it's 1.4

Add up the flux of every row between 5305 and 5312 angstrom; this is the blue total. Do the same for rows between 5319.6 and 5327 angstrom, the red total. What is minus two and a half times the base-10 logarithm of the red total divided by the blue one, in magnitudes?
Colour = 0.042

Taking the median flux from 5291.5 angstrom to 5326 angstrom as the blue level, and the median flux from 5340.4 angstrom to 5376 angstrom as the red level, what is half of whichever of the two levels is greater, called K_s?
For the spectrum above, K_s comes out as 12.4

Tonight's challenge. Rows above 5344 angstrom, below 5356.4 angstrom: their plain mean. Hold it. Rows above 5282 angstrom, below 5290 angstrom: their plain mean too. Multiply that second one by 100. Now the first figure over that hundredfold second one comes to 0.0108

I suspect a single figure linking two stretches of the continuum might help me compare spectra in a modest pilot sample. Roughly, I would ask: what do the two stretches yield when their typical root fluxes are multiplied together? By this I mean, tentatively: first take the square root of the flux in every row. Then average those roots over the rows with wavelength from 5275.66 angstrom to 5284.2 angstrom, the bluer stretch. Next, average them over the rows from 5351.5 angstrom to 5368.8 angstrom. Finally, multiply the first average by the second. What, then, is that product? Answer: 22.9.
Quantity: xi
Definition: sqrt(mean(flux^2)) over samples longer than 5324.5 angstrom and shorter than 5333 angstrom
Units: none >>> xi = 22.9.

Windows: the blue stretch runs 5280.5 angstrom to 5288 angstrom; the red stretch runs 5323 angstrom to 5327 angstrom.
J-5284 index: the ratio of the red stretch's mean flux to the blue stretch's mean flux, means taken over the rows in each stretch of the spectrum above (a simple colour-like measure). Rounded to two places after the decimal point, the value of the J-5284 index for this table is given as 1.07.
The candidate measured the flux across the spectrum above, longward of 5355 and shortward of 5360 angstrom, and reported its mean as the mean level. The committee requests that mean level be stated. 24.9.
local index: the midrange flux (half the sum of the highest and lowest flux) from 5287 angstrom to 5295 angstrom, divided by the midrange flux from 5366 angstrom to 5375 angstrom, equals 1.002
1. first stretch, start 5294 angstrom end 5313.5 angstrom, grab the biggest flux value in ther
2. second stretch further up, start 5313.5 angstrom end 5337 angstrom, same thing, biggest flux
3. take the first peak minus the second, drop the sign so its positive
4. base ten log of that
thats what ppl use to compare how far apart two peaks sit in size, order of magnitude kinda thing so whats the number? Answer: -0.1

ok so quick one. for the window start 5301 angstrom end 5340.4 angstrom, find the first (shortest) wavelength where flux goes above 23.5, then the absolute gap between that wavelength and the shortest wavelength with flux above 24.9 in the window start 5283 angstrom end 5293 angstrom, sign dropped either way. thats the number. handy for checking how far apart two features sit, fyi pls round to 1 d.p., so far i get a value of 12.2 angstrom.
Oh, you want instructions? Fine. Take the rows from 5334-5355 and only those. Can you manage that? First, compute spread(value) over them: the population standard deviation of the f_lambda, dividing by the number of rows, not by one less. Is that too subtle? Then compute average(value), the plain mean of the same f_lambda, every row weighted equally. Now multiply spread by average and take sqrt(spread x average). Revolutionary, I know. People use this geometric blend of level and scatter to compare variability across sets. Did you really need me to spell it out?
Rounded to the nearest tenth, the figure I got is 3.9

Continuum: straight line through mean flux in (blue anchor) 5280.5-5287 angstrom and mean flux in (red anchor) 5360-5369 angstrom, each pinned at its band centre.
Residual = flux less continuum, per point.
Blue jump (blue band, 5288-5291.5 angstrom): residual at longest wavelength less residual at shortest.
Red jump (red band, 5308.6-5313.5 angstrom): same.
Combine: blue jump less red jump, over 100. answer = 0.0178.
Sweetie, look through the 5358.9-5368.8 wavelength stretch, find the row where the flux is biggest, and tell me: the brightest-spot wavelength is 5368.17 angstrom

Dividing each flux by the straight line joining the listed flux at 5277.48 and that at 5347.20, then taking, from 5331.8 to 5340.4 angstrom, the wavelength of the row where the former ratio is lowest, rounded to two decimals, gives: 5332.44 angstrom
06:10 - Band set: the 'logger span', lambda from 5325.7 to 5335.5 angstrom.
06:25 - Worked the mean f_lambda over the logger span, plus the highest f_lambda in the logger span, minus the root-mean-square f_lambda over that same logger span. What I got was 24.1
